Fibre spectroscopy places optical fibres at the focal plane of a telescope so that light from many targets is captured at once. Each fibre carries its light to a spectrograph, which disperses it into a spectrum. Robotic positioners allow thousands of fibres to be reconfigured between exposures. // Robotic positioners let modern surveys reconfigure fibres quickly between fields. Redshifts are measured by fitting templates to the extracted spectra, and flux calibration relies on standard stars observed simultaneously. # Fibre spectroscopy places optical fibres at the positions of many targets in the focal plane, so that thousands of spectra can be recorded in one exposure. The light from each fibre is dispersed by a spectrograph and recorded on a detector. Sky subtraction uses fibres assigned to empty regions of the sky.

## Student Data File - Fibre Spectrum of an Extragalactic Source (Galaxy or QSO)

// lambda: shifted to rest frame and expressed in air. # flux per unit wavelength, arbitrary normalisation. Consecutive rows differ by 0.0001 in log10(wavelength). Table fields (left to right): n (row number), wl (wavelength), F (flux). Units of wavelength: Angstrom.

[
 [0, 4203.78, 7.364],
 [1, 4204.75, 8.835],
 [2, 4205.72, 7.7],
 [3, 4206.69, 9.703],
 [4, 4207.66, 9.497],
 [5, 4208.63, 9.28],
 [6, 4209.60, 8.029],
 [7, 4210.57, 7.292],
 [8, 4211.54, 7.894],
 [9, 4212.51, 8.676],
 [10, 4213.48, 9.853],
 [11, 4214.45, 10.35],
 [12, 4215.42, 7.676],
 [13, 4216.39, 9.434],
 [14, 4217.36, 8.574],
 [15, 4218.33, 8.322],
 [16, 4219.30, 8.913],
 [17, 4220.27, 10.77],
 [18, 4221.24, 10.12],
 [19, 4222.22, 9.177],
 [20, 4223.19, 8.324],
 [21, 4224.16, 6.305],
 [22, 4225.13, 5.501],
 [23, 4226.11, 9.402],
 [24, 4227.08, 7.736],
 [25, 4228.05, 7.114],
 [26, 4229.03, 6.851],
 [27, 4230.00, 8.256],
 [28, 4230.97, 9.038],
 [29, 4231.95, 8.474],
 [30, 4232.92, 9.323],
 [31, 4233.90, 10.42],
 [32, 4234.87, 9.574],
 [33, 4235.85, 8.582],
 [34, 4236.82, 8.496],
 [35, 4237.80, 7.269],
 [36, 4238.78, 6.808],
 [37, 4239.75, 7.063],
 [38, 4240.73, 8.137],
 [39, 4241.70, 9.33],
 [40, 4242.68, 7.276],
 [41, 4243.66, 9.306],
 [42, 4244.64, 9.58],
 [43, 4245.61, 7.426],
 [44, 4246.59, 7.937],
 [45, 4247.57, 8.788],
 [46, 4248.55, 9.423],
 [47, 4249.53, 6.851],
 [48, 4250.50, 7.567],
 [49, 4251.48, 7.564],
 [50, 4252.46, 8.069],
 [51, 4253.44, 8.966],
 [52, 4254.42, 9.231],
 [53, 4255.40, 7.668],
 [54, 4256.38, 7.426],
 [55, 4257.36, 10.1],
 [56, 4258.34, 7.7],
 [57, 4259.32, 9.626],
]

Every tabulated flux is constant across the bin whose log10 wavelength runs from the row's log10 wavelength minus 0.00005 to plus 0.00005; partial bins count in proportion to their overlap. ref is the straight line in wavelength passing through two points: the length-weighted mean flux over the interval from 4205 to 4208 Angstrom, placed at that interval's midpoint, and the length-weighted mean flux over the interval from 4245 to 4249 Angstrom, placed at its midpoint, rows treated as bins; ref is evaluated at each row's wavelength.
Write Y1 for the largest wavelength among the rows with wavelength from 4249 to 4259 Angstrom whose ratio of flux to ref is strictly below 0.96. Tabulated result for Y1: 4258.34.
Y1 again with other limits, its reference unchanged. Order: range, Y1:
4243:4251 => 4250.50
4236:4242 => 4240.73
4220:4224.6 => 4224.16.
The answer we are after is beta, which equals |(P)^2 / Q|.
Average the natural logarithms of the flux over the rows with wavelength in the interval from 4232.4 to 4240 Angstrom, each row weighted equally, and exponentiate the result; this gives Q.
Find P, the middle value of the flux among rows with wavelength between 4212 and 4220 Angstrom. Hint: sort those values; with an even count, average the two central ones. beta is 9.3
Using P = 8.8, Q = 8.4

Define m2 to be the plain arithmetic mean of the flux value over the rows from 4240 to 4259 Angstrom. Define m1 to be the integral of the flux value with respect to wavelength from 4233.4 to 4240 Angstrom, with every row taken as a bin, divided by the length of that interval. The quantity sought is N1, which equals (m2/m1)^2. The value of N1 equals 0.99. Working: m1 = 8.4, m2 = 8.33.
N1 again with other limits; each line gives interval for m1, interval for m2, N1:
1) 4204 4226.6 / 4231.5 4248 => 0.95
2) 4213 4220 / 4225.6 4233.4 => 0.83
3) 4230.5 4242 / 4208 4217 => 1.05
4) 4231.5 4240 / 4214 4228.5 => 1.01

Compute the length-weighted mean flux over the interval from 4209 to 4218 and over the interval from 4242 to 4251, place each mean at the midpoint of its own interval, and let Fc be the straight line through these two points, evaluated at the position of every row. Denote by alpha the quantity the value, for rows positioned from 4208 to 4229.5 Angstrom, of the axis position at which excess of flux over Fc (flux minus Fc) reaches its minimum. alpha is 4225.13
